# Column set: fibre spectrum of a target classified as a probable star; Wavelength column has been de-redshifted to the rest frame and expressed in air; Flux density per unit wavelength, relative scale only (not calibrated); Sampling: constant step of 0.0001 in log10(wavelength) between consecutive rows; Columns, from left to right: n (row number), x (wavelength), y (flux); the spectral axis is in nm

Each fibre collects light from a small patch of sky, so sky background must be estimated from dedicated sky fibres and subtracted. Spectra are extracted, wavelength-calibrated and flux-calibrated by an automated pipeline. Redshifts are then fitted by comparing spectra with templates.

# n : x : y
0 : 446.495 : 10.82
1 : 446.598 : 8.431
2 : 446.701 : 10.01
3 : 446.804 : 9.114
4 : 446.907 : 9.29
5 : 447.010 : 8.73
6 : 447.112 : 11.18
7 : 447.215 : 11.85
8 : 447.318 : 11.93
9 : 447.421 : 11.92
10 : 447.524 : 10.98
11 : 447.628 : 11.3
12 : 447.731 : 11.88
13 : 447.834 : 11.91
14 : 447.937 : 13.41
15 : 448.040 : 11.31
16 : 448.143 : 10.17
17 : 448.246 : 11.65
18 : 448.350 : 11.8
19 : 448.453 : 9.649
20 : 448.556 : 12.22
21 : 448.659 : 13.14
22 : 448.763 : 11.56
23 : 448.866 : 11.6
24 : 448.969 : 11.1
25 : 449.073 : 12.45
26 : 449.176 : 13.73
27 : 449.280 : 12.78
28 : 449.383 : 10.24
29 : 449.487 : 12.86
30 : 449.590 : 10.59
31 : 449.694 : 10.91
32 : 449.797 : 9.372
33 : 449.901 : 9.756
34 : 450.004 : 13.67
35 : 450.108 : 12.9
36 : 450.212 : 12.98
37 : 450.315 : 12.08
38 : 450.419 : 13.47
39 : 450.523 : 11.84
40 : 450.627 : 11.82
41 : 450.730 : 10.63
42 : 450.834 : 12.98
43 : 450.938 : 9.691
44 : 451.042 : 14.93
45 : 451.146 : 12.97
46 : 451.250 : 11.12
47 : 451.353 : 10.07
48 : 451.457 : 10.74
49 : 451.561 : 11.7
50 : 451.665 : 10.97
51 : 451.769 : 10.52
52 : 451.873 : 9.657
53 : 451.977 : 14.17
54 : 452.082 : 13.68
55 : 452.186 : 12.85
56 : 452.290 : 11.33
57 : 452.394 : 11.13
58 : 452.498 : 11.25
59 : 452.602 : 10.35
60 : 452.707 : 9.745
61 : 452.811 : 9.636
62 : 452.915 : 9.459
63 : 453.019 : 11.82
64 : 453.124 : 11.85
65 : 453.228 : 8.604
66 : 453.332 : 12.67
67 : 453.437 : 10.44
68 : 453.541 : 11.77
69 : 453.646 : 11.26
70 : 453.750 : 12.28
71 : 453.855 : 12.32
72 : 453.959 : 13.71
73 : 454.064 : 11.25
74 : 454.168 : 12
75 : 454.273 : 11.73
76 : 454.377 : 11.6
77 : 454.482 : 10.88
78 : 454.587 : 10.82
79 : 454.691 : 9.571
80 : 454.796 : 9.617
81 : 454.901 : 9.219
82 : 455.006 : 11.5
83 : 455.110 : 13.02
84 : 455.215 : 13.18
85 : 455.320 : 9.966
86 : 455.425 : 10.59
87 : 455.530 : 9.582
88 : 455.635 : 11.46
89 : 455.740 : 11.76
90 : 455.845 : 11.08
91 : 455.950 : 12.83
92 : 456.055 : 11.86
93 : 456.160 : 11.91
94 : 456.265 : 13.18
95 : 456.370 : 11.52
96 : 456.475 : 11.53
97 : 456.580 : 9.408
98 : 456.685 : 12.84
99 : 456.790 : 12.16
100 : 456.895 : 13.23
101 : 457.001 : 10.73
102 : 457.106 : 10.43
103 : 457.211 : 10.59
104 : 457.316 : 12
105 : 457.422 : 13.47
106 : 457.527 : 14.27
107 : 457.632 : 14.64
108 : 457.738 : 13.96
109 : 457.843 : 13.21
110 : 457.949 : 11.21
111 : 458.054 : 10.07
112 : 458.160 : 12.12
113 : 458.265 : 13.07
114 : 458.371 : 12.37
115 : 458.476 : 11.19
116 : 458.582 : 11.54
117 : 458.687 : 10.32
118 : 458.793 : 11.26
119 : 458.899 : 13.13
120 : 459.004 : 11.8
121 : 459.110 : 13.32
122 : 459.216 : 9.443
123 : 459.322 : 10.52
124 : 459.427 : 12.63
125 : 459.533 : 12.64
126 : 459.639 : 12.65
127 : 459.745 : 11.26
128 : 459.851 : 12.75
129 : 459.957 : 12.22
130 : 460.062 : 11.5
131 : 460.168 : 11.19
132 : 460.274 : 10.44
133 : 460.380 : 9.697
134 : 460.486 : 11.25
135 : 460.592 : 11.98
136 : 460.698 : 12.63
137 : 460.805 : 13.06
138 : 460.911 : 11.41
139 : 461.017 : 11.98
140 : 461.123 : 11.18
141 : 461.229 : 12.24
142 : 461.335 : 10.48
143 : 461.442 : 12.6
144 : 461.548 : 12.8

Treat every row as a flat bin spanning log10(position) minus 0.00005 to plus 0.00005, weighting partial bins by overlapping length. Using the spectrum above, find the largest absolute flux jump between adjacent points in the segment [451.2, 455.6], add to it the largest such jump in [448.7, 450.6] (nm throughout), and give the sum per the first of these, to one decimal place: 1.9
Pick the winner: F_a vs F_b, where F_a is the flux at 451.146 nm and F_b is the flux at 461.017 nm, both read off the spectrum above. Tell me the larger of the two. 13.0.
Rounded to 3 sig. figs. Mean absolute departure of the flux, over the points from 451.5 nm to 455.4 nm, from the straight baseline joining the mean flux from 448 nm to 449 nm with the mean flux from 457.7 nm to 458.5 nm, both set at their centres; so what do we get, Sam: 1.16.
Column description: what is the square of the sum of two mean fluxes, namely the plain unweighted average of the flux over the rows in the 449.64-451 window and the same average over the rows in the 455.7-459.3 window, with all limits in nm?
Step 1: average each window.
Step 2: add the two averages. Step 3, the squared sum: 561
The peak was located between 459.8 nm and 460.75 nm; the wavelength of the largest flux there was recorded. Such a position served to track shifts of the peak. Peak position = 459.851 nm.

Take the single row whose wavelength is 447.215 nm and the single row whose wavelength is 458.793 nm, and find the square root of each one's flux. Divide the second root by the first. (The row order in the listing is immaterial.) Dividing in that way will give 0.97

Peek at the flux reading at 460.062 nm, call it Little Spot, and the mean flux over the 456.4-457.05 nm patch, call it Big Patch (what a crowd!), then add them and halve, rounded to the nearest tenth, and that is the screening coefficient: 11.6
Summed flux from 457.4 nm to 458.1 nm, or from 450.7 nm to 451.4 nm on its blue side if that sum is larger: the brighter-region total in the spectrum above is 90.8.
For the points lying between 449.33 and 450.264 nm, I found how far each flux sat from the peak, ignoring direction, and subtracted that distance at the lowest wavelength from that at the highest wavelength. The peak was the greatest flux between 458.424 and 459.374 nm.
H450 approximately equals -2.7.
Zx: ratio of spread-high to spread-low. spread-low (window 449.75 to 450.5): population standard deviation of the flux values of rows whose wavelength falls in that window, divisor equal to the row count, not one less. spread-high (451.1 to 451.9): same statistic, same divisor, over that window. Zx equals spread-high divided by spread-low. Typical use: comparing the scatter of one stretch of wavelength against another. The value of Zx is 0.59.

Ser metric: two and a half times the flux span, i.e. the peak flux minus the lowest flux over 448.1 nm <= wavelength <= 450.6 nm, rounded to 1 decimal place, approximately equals 10.9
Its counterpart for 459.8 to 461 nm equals 8.4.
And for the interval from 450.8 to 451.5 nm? 13.1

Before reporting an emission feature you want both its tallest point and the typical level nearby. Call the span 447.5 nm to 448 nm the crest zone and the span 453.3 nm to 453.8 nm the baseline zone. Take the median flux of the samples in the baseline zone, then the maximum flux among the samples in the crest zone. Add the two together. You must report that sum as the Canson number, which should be 25.2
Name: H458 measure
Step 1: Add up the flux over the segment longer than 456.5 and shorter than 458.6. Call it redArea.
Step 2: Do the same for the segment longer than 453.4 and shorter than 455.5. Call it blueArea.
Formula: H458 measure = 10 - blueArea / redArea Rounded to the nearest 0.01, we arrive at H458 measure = 9.07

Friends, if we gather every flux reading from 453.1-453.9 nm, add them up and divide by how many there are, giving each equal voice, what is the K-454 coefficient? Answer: 11.4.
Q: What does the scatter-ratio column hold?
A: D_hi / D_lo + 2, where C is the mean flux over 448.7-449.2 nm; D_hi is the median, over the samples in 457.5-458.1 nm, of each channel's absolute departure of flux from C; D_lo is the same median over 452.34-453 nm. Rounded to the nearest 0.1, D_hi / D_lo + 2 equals 3.0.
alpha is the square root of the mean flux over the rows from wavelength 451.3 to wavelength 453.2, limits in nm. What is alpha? 3.34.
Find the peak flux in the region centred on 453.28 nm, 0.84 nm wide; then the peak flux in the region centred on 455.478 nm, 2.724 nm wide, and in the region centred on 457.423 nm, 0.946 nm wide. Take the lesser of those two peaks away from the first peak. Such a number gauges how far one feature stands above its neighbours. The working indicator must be -0.5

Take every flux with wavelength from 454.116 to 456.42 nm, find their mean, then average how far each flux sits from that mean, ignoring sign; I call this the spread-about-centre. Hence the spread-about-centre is 0.95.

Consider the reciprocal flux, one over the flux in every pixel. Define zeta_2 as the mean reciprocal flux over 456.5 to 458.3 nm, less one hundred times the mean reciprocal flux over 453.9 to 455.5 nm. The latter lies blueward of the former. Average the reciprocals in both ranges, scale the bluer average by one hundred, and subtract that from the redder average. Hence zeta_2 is -8.9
